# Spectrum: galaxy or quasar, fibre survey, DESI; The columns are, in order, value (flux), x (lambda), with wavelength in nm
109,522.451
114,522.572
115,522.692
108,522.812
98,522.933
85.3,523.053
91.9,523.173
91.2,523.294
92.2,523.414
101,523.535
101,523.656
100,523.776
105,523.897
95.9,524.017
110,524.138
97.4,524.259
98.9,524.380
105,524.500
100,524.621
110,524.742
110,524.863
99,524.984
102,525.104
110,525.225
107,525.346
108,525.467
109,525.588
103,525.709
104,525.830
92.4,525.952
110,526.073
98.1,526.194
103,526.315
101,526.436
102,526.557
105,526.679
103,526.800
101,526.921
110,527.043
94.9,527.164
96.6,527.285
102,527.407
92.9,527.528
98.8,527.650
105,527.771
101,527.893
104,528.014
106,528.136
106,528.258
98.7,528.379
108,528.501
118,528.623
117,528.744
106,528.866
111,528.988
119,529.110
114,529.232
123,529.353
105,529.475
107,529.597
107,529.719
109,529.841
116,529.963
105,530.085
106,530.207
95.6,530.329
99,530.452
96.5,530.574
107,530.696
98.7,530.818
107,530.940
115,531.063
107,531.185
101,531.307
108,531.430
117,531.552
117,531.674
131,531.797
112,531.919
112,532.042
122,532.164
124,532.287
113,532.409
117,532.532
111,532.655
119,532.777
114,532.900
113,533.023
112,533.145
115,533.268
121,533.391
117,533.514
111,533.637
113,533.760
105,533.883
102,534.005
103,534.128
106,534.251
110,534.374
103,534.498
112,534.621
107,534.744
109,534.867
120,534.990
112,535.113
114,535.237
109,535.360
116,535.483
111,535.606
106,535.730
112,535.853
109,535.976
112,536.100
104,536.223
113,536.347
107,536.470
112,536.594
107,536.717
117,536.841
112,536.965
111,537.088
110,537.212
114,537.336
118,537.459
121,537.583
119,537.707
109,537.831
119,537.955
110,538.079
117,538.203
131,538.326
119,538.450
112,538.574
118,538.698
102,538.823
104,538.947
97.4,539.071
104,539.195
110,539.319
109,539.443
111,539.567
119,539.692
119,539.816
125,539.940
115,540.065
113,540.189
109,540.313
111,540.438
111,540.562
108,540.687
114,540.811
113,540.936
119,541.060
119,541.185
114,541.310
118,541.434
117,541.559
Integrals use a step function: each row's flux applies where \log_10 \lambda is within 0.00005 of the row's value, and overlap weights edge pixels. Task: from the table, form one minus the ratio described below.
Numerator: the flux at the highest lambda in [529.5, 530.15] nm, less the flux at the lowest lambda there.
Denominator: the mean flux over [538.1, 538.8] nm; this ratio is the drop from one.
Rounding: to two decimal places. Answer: 1.02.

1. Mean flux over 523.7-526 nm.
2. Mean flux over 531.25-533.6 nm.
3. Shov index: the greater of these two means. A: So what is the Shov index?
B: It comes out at 116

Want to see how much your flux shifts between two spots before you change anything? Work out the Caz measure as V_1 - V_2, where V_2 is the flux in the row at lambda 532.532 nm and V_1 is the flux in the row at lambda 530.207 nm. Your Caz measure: -11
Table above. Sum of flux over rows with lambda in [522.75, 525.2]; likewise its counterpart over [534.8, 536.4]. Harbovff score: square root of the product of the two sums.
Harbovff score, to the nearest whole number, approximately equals 1702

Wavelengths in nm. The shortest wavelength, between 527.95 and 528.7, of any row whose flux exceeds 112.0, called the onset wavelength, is 528.623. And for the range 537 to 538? 537.336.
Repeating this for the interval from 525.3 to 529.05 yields 528.623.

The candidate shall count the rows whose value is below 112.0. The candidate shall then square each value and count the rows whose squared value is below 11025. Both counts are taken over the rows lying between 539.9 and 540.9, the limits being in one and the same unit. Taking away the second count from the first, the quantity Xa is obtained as 4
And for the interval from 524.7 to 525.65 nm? 6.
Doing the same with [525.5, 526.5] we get 2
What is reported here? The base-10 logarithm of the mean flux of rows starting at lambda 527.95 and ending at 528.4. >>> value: 2.02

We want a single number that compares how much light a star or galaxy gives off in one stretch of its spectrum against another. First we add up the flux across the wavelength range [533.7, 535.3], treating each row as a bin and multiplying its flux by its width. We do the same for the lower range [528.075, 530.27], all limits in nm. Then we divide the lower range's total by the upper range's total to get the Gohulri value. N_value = 1.4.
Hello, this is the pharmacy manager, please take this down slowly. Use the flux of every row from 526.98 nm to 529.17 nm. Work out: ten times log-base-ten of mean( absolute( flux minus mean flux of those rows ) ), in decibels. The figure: 7.7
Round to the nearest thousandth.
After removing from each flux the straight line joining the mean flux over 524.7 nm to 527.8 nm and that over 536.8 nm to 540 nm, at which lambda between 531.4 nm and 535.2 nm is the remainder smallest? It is 534.005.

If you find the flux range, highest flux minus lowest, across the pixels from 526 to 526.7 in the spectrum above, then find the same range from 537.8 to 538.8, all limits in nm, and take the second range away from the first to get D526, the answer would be -10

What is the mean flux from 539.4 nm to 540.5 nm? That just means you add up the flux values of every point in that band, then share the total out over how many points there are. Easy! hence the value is 115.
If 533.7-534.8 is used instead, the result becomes 107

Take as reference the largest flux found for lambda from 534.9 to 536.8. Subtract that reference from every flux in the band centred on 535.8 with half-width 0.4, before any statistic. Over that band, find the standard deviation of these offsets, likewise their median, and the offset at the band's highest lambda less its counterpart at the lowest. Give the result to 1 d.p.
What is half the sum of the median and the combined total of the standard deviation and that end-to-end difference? -4.7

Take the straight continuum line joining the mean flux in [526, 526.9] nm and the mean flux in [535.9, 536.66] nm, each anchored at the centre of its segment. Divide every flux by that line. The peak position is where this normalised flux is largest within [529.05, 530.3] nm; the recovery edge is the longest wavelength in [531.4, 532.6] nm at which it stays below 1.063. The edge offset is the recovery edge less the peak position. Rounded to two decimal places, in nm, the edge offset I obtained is 3.06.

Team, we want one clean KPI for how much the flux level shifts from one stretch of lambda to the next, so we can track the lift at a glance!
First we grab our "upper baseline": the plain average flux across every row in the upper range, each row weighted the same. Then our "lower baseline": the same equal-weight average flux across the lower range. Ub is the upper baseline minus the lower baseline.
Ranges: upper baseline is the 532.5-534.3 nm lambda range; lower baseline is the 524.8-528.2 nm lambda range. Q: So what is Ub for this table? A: 9.1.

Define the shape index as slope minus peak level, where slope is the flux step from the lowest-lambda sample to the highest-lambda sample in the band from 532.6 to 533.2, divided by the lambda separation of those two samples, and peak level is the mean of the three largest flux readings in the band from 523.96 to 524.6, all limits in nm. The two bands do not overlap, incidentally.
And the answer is -103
